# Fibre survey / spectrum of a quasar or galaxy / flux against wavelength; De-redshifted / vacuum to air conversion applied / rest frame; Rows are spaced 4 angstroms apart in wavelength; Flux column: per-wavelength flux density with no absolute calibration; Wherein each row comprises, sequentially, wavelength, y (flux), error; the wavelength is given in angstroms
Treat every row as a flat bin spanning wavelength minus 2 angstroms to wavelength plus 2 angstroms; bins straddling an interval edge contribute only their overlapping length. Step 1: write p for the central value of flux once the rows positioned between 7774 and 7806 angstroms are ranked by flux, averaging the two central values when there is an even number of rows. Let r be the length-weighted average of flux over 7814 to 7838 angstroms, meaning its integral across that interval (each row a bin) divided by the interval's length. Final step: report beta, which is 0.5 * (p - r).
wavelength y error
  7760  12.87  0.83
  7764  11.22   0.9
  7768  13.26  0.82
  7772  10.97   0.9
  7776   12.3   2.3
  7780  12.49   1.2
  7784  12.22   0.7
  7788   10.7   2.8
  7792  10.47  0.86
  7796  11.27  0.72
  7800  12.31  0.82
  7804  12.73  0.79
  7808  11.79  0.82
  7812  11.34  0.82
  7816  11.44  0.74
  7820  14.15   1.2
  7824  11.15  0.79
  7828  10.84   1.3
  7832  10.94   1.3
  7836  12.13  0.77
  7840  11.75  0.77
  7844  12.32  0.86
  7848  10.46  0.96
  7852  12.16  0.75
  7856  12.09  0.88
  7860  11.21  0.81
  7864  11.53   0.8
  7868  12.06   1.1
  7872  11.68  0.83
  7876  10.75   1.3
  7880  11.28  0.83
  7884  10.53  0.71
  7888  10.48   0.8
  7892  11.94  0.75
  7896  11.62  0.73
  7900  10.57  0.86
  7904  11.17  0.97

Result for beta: 0.2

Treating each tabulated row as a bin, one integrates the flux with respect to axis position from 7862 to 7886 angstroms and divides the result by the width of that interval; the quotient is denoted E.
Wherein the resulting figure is 11.3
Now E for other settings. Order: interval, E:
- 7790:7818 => 11.6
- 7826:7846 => 11.6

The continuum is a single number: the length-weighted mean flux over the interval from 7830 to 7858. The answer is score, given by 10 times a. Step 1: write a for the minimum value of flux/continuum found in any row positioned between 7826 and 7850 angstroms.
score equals 8.9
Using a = 0.89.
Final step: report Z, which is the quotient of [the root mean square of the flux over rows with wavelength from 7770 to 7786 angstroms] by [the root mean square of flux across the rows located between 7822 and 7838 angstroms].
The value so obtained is 1.07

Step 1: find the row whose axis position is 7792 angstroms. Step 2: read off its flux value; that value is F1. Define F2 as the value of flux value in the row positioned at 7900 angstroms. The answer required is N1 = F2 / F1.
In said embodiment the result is 1.01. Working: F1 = 10.47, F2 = 10.57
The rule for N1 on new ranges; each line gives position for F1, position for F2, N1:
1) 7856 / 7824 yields 0.92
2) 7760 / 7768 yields 1.03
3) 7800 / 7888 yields 0.85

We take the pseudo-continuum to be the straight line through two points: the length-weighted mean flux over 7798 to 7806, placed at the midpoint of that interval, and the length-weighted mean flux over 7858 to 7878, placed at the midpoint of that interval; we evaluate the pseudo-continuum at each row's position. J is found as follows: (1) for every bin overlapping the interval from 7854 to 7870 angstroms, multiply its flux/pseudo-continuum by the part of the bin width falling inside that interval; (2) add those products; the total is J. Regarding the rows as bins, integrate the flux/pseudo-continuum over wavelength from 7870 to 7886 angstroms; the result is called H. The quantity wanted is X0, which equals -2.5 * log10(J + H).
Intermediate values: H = 15.7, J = 16.2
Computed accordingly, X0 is -3.76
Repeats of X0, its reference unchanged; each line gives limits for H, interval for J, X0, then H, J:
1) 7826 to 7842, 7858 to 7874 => -3.74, 15.2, 16.2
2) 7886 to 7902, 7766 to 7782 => -3.74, 16.2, 15.1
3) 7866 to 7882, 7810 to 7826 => -3.76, 16.1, 15.7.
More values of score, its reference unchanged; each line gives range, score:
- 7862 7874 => 9.9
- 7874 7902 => 9.0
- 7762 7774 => 9.4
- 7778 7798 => 9.0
